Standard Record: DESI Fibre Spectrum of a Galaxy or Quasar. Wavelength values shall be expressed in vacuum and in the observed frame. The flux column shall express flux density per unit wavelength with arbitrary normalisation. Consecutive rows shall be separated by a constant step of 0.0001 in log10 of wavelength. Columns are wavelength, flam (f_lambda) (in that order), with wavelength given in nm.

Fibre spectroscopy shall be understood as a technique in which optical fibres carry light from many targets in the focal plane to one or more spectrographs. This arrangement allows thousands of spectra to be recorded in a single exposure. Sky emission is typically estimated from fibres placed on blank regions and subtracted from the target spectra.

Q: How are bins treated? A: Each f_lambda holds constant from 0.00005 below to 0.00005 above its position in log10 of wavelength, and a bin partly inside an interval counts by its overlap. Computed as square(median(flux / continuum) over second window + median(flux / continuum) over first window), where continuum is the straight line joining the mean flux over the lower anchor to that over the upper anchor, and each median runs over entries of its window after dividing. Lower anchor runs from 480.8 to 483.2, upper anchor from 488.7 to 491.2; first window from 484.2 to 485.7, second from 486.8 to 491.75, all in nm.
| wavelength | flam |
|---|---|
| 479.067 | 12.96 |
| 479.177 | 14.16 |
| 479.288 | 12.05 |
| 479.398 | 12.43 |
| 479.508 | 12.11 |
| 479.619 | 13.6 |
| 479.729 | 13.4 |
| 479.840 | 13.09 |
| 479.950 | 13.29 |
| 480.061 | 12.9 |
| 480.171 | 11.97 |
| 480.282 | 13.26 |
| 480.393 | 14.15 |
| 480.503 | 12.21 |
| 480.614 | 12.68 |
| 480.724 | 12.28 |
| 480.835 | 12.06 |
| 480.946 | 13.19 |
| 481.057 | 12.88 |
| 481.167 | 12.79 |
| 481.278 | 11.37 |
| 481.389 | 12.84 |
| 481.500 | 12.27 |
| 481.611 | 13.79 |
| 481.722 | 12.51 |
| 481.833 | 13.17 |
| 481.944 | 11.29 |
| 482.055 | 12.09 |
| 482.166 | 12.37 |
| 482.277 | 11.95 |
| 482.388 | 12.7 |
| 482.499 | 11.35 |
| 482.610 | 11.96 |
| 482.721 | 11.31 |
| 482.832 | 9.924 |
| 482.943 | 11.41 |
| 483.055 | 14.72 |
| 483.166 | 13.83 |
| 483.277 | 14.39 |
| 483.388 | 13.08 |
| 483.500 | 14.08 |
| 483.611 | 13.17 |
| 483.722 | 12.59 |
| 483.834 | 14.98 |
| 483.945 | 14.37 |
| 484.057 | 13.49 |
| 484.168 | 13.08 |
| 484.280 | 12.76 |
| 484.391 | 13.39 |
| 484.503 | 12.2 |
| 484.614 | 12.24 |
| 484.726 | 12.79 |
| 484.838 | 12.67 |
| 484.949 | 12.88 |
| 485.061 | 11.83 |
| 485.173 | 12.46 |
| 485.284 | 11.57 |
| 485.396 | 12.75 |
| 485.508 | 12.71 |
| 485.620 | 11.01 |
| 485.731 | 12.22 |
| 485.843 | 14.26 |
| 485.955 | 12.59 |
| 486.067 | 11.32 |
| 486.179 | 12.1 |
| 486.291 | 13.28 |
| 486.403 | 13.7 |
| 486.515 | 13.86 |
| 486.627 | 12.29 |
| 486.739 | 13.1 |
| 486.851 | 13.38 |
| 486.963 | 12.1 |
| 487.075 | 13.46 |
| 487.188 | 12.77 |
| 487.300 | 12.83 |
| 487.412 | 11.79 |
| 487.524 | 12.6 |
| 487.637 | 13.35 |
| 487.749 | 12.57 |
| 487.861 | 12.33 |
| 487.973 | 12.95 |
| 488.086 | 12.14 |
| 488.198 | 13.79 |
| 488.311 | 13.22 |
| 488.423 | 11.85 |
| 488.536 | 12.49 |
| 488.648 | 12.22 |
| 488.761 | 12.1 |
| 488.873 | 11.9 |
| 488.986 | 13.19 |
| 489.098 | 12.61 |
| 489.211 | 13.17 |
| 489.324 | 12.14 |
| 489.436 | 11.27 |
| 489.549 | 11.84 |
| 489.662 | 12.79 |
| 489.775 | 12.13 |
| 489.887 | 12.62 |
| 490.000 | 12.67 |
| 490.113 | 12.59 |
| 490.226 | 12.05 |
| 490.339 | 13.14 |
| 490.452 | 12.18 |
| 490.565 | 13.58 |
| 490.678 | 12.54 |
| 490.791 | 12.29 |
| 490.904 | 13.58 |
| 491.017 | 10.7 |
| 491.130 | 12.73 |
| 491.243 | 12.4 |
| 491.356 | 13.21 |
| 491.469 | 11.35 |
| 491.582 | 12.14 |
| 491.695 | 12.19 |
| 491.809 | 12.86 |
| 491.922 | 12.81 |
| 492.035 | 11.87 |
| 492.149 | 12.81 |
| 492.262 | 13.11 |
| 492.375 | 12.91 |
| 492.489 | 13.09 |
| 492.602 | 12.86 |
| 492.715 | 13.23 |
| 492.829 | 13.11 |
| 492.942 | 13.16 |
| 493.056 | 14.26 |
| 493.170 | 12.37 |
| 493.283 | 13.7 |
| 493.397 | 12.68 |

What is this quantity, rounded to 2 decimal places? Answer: 4.13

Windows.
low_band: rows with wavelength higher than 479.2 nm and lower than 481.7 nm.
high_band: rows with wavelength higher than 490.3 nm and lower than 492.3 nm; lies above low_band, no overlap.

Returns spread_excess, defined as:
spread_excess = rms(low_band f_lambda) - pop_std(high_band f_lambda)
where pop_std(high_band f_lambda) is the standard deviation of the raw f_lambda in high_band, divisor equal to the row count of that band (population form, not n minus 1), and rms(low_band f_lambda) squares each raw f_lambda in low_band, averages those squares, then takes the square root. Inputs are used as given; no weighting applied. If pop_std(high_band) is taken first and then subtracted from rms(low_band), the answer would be 12.1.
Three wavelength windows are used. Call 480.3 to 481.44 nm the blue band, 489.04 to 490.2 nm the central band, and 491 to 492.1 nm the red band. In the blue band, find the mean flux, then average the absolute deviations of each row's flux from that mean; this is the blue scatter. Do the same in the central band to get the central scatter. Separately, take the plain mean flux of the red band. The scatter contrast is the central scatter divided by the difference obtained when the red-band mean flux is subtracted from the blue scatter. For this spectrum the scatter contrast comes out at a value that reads -0.037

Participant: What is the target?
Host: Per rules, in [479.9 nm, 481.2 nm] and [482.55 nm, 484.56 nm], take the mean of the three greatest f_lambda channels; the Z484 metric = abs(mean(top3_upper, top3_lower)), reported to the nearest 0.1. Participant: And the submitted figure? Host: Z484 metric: 14.1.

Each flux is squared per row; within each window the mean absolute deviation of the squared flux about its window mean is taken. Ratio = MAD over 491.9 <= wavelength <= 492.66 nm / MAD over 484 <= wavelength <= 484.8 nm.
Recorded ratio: 0.62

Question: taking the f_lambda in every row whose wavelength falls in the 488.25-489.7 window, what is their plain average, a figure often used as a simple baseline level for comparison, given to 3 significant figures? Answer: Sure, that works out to 12.4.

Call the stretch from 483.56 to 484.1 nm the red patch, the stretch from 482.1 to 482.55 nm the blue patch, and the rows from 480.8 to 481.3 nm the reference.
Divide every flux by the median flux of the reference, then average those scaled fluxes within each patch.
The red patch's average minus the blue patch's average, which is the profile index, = 0.13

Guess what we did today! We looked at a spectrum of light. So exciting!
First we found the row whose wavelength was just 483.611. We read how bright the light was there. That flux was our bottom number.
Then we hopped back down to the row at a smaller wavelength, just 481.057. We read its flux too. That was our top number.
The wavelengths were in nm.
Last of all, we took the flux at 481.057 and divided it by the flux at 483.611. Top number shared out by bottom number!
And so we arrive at 0.98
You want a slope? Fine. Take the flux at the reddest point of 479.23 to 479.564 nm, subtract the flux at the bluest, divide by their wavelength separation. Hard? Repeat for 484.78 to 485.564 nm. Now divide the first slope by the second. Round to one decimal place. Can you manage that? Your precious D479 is 4.6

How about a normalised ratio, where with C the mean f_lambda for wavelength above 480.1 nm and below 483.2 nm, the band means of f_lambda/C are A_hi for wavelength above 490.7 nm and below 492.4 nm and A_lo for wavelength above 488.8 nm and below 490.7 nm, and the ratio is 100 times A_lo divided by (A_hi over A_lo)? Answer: 101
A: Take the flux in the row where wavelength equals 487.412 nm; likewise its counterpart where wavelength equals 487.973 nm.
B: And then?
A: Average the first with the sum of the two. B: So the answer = 18.3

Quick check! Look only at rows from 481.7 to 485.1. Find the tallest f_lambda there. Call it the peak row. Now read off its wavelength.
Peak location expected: 483.834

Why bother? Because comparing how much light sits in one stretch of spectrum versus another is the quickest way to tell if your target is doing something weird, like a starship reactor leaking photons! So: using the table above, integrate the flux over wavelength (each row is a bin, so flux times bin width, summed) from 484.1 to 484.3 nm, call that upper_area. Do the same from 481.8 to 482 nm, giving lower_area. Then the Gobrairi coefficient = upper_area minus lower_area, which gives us 0.2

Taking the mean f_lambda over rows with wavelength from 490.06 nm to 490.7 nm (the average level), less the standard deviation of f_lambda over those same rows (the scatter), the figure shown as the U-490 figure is 12.1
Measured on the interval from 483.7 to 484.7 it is 12.3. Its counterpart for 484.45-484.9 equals 12.2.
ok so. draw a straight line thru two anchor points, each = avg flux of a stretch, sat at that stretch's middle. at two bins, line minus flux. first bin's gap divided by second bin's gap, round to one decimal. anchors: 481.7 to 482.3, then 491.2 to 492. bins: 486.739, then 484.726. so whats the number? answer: 1.5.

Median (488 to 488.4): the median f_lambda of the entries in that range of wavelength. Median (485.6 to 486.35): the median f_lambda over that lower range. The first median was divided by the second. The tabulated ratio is 1.08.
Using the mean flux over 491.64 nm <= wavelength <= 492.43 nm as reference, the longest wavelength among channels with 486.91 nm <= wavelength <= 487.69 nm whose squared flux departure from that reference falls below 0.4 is 487.524 nm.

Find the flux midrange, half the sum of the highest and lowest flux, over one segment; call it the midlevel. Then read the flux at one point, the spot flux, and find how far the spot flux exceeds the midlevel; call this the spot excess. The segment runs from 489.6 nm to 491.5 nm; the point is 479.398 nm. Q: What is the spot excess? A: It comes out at 0.29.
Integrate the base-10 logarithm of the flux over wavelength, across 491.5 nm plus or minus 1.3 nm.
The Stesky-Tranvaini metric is 2.86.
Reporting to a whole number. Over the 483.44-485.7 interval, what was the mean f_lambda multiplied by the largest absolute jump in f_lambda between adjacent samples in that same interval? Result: 31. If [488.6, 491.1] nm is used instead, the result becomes 36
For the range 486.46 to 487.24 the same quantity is 20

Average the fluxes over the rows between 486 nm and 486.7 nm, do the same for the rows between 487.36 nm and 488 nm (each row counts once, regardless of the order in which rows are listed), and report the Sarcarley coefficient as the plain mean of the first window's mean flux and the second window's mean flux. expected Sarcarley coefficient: 12.7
